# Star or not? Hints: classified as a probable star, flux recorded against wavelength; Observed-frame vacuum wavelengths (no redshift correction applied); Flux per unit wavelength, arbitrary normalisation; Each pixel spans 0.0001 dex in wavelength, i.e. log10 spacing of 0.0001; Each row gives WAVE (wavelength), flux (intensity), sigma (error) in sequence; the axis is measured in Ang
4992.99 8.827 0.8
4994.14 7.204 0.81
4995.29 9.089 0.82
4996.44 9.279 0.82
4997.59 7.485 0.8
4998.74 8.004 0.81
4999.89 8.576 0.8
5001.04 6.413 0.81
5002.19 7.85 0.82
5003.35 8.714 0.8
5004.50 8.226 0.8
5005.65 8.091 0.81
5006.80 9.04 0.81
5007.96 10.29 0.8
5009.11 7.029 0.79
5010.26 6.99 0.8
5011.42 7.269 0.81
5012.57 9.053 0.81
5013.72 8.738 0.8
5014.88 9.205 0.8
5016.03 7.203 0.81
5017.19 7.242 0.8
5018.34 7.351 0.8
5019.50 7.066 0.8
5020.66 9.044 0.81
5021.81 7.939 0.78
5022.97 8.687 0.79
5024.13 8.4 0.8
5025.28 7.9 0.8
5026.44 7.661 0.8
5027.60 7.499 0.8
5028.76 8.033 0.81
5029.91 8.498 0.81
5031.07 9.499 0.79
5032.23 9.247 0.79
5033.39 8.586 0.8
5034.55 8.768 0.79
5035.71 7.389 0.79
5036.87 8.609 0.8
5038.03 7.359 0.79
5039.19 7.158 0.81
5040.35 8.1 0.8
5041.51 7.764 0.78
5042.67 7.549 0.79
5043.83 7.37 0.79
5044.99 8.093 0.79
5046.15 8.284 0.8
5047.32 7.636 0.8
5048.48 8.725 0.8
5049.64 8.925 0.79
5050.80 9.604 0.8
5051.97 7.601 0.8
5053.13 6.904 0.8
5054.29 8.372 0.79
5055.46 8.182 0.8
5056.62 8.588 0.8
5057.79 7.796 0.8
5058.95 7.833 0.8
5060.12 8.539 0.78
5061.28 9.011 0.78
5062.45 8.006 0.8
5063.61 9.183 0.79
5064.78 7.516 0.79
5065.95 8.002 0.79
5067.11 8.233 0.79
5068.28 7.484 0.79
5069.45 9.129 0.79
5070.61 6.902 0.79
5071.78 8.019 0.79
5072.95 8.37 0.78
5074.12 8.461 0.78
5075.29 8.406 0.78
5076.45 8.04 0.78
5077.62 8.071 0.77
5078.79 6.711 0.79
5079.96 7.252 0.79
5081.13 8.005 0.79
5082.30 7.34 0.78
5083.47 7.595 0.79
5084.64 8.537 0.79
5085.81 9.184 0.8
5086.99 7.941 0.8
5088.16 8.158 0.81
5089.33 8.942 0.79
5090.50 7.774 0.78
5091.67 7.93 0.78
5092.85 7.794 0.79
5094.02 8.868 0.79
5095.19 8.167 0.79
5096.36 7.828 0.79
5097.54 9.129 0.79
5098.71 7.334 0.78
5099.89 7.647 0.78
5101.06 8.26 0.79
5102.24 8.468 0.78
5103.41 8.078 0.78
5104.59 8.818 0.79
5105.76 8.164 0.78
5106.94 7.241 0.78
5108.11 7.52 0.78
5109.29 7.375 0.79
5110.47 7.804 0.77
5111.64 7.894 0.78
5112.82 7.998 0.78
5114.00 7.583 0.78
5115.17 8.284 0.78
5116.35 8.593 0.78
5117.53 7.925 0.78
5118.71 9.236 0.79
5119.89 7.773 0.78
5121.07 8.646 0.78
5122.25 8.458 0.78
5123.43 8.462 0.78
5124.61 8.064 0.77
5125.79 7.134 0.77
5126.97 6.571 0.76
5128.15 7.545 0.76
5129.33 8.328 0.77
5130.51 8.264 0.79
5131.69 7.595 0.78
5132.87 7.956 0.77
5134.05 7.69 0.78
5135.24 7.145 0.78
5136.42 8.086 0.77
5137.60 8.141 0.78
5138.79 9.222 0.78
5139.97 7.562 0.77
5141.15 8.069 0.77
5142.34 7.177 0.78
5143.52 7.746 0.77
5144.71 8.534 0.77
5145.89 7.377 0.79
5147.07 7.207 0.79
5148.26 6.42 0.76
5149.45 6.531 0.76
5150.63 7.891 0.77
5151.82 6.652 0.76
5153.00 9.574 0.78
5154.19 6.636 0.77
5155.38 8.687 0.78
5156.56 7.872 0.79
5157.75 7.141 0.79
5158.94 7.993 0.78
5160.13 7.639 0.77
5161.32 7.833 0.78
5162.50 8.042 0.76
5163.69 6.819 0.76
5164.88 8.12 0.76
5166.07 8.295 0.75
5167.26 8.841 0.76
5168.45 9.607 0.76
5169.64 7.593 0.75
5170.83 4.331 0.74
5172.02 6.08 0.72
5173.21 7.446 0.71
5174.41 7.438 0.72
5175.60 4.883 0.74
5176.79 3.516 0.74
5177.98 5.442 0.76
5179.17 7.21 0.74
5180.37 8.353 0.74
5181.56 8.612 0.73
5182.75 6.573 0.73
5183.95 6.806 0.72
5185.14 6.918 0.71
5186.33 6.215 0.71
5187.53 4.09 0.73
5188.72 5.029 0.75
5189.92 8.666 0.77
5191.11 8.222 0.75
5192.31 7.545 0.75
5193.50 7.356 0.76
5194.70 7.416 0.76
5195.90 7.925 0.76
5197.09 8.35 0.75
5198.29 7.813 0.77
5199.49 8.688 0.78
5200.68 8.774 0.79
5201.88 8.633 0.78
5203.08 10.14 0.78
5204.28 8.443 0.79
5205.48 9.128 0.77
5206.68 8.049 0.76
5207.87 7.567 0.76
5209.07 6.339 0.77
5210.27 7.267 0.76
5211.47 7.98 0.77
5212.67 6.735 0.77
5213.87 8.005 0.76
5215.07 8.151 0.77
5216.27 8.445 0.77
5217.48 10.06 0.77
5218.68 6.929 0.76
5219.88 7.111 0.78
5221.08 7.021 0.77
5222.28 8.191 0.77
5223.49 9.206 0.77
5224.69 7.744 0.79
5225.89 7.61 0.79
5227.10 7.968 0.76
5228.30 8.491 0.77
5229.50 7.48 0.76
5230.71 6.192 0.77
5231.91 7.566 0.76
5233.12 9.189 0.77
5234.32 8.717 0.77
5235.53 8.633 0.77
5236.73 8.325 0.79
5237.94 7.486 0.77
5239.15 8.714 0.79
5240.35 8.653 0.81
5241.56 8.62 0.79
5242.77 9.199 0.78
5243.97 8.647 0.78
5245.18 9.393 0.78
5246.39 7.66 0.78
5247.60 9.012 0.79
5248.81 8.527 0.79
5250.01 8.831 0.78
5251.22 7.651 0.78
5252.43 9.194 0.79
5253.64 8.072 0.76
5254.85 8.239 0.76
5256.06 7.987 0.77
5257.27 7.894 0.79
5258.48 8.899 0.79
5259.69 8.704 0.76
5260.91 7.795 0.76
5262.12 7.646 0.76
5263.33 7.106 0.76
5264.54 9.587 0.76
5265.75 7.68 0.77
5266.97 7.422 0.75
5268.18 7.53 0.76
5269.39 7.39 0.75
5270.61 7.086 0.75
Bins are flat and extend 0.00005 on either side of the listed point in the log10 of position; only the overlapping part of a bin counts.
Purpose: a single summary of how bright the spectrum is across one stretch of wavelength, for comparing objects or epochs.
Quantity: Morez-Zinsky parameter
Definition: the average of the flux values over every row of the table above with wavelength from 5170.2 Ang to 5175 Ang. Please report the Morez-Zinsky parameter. 6.3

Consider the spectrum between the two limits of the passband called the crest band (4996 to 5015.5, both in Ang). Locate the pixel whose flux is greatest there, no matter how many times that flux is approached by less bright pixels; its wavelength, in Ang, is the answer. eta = 5007.96 Ang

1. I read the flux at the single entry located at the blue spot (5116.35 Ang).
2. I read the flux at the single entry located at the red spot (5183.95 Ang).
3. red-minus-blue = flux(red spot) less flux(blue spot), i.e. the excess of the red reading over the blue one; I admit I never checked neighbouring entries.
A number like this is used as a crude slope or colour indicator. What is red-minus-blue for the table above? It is -1.8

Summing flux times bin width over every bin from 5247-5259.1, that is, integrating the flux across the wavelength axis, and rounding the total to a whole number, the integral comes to 102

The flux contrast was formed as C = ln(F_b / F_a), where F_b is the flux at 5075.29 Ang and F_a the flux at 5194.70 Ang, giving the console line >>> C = 0.13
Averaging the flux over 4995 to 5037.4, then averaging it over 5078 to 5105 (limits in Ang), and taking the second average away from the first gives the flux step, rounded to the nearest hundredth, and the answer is 0.14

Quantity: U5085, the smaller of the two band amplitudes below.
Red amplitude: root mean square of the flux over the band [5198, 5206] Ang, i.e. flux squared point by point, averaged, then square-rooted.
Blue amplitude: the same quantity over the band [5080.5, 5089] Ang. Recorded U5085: 8.13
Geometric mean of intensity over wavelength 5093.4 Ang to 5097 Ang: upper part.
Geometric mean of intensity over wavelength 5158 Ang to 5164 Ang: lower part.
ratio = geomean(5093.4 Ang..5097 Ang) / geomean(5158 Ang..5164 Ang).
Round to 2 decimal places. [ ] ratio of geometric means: 1.08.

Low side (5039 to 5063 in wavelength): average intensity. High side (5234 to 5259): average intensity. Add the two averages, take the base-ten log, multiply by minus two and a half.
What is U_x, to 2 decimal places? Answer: -3.05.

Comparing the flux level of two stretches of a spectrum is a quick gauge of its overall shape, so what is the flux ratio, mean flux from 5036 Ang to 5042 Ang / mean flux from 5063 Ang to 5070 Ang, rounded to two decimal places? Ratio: 0.94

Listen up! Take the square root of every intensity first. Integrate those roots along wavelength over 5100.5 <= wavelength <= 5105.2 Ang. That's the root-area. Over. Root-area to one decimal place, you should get 13.6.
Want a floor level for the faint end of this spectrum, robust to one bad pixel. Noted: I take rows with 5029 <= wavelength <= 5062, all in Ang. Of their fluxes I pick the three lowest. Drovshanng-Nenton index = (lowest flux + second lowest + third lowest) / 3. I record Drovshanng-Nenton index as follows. 7.1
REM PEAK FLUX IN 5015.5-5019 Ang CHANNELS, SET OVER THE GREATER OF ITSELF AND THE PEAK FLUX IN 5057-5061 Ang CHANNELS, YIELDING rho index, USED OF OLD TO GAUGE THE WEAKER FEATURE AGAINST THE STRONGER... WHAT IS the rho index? 0.861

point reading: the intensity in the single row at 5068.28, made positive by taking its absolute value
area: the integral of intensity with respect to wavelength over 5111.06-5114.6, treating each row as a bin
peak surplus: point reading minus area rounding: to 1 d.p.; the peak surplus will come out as -20.2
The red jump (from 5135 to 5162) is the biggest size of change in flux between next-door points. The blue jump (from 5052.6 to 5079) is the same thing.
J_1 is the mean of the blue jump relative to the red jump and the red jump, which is 1.85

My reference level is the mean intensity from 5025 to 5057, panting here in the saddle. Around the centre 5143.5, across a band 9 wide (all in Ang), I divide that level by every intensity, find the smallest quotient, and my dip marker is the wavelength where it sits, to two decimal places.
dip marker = 5144.71 Ang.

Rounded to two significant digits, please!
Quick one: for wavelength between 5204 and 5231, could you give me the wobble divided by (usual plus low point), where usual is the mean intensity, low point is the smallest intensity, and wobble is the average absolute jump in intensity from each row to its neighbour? 0.065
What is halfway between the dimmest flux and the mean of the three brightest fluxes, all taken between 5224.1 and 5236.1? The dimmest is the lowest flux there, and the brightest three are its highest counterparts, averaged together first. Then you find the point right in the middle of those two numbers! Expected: 7.5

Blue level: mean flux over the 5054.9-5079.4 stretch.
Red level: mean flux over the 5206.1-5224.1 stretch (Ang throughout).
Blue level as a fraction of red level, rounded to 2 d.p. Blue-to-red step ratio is 1.04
